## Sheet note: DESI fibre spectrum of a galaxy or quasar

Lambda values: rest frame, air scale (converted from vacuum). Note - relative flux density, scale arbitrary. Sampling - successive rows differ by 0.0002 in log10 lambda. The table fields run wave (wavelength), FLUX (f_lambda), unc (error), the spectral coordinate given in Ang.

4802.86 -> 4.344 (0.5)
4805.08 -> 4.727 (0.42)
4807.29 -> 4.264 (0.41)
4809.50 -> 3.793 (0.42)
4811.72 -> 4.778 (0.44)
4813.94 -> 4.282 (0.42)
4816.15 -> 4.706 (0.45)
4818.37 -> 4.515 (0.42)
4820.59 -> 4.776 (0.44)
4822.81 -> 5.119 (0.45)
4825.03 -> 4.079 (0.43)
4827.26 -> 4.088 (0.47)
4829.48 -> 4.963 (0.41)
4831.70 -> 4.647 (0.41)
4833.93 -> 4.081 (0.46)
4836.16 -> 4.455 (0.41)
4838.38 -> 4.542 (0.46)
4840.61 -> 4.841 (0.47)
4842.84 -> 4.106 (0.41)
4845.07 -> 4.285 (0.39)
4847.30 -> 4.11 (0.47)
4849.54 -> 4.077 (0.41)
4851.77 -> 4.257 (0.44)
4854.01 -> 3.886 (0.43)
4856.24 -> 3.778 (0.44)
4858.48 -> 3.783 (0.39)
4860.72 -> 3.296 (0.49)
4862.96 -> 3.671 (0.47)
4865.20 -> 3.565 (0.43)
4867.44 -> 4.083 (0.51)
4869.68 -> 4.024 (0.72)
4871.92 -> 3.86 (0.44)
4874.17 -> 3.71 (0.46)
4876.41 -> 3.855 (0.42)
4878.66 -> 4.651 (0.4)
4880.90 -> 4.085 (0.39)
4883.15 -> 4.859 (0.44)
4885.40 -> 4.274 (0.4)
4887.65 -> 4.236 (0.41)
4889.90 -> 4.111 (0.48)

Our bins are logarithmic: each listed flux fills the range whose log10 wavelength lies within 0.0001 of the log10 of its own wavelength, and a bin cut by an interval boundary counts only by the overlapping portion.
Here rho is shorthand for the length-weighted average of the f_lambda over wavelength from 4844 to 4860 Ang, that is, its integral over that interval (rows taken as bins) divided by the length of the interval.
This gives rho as 4.00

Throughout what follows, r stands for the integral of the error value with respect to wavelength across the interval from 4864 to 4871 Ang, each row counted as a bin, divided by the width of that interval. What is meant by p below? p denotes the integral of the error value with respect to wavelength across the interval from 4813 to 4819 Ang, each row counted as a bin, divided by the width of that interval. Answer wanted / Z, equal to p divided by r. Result 0.79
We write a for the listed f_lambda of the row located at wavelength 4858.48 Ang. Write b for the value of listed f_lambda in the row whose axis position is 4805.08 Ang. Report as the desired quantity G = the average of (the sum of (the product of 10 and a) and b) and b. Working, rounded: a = 3.783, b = 4.727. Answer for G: 23.6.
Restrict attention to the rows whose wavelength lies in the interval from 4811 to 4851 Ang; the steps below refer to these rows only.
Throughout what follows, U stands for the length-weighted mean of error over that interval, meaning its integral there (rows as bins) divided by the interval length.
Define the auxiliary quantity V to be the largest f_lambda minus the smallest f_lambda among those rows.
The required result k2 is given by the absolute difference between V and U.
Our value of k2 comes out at 0.61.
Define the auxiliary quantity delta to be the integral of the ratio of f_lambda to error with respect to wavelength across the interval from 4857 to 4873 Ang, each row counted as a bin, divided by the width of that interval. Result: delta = 7.9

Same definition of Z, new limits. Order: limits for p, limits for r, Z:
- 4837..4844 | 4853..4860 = 1.05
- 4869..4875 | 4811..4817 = 1.22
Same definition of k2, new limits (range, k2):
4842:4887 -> 1.12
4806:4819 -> 0.56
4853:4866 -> 0.15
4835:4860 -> 0.63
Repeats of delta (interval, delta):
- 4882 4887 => 10.8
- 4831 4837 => 10.3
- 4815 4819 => 10.6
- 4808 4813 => 10.0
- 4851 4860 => 9.1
